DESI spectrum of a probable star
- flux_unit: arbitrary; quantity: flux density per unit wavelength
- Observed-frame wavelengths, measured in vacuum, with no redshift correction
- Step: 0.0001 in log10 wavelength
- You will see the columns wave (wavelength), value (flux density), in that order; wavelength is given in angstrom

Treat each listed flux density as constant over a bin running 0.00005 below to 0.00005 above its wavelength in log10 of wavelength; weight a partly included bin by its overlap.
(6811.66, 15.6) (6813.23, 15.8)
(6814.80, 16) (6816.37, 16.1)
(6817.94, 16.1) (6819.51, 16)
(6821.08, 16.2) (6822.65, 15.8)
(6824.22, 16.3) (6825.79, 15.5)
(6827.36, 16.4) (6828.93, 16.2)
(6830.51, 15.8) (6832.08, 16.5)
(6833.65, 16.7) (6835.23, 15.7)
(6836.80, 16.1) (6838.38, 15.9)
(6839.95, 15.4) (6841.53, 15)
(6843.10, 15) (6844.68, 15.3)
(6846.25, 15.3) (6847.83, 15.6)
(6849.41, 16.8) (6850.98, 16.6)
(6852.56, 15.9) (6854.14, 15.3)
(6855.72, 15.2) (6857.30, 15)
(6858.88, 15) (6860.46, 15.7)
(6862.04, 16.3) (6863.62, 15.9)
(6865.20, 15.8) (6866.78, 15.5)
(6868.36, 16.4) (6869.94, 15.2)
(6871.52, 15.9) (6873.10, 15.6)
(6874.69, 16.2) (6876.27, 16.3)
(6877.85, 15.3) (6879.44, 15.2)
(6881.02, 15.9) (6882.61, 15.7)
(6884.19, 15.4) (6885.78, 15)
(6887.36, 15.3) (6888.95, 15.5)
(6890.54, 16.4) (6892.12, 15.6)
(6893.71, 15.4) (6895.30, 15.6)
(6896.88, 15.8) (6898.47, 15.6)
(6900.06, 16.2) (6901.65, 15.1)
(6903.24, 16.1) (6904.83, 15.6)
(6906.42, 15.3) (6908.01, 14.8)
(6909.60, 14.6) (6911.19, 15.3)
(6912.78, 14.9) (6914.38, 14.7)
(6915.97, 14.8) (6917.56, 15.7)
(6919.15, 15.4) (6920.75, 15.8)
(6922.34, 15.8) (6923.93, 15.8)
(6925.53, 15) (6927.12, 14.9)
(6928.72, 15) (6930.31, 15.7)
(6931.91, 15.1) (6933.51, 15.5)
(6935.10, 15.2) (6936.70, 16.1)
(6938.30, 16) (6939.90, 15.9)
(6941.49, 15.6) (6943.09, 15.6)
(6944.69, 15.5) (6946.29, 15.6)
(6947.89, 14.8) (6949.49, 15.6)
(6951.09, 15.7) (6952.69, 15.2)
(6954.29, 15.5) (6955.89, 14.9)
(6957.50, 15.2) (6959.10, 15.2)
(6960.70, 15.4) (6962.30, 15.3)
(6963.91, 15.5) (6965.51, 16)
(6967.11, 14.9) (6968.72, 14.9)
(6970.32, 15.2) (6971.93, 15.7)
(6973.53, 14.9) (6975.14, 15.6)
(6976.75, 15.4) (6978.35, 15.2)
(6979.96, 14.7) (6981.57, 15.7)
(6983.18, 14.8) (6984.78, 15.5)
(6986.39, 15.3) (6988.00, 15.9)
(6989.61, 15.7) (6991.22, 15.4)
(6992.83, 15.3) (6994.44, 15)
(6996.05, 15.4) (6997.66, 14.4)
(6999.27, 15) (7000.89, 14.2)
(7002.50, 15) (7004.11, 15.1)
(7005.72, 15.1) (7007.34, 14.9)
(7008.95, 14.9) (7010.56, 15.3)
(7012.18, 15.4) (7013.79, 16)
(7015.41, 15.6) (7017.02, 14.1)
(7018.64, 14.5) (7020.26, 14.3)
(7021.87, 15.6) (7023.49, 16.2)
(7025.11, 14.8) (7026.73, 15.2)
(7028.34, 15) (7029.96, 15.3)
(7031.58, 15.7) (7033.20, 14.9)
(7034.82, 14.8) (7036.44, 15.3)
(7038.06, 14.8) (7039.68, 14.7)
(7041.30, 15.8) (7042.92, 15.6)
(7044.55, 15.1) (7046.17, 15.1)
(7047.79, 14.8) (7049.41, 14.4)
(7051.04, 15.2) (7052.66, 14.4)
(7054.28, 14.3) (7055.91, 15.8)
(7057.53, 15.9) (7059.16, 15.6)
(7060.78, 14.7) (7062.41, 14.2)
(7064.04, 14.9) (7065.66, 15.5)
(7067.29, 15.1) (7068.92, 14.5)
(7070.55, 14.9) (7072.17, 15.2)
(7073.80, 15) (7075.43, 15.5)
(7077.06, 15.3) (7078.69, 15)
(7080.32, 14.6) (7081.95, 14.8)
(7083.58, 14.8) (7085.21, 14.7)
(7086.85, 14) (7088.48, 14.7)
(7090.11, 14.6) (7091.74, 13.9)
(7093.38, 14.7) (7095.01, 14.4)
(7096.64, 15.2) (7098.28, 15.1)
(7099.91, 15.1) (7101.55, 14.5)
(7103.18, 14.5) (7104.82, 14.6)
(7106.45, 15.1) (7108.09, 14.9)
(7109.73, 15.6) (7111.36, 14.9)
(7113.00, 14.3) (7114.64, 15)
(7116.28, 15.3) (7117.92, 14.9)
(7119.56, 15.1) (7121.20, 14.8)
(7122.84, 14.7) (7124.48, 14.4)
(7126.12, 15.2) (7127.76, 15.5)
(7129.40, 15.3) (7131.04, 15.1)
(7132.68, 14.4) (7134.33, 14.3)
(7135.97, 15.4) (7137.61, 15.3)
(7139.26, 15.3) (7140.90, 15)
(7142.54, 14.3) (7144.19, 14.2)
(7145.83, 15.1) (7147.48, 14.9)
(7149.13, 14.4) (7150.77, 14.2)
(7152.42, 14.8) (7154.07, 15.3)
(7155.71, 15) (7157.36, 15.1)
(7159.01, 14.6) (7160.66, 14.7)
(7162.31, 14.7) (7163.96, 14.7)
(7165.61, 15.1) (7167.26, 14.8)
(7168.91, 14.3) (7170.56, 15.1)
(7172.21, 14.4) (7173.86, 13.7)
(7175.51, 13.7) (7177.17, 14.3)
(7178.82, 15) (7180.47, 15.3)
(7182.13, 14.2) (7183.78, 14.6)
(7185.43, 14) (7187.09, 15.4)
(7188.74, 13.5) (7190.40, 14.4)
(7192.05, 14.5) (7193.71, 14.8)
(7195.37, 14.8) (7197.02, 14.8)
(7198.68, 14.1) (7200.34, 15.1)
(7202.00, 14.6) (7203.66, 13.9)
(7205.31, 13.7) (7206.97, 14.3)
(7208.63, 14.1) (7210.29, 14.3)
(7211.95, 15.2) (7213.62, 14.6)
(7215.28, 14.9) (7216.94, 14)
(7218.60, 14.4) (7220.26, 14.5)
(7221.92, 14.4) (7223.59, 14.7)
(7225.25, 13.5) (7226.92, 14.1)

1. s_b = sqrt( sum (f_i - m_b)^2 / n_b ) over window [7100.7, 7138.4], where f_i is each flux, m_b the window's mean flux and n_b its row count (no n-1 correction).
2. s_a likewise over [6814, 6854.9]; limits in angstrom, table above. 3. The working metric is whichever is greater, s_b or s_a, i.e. 0.49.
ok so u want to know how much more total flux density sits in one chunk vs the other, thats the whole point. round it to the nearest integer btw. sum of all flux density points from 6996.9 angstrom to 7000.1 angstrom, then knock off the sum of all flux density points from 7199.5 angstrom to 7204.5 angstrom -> -14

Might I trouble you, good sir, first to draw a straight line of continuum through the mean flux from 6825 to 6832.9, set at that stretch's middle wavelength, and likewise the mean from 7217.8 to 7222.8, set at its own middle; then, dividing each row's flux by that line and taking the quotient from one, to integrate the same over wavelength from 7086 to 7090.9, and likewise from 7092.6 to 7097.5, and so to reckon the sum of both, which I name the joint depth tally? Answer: 0.24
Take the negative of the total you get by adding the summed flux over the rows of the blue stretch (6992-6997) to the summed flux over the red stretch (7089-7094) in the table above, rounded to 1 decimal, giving -88.9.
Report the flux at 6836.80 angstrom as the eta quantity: 16.1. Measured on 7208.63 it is 14.1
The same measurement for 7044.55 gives 15.1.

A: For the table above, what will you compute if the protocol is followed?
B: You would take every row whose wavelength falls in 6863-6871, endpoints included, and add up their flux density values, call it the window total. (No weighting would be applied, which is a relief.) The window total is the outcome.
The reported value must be 79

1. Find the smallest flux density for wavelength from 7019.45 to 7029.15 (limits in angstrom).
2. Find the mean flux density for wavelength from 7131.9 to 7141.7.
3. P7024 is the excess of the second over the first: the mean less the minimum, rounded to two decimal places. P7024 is 0.65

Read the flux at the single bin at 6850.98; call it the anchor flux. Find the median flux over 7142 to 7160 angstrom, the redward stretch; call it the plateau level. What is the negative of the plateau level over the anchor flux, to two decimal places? -0.89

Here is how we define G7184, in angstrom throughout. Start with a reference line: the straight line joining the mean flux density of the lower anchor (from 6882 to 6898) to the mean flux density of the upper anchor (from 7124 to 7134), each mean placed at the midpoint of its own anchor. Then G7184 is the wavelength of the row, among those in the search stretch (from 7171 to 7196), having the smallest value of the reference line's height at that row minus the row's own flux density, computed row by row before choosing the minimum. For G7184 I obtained 7187.09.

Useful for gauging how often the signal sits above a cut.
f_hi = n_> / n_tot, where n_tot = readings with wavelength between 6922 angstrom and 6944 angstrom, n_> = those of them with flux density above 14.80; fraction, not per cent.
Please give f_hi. 1.0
